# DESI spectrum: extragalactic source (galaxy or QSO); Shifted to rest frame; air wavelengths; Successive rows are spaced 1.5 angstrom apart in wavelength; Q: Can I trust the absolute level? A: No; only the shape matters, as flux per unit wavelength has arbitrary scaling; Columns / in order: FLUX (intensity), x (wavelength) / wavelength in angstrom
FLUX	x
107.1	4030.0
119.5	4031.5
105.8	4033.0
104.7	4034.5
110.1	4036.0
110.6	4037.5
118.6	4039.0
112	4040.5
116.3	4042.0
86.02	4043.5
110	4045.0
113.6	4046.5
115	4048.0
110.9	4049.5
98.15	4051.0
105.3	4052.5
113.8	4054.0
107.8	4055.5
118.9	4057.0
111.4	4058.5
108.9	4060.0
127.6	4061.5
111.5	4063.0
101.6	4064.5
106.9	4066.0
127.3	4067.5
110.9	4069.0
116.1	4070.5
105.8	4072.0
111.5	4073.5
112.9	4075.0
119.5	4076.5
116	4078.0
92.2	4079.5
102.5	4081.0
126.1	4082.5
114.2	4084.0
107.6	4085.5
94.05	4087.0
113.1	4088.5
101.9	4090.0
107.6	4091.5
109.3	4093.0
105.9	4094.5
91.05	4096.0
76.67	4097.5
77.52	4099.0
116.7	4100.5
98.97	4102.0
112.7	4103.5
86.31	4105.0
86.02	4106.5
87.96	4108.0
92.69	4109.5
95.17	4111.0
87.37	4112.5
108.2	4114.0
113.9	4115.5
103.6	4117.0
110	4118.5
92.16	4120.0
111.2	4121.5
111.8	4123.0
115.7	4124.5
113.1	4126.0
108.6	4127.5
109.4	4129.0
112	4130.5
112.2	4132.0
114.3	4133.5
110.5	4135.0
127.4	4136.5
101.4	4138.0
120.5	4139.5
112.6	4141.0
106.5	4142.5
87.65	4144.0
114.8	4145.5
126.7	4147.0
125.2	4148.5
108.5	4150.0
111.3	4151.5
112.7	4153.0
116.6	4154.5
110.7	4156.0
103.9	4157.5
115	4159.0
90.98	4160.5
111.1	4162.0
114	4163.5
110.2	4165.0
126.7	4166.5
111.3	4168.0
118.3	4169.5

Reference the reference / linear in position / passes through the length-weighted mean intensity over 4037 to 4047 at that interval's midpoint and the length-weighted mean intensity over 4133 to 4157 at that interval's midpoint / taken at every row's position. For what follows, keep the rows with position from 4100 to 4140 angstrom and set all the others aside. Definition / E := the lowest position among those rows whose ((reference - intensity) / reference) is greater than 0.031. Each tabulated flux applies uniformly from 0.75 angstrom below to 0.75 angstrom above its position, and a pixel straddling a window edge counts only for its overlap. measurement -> 4102.0 angstrom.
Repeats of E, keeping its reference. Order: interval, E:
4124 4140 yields 4127.5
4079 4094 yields 4079.5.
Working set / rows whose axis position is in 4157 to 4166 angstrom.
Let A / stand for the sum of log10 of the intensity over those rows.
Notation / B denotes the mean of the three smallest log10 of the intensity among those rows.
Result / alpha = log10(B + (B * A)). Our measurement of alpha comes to 1.42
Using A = 12.2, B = 2.01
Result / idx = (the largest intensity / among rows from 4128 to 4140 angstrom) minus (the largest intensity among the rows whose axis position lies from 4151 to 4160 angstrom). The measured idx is 10.8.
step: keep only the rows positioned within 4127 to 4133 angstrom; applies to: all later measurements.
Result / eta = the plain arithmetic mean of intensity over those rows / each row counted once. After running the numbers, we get 111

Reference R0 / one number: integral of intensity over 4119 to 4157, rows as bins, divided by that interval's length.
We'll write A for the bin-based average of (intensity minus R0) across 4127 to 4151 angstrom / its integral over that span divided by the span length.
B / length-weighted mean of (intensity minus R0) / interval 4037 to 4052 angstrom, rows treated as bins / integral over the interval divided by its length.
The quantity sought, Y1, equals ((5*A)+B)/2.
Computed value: 1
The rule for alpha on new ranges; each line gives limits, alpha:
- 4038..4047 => 1.42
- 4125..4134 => 1.43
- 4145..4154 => 1.44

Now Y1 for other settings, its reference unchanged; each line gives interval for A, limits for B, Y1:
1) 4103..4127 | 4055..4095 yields -25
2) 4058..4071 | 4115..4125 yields 3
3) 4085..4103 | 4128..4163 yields -29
